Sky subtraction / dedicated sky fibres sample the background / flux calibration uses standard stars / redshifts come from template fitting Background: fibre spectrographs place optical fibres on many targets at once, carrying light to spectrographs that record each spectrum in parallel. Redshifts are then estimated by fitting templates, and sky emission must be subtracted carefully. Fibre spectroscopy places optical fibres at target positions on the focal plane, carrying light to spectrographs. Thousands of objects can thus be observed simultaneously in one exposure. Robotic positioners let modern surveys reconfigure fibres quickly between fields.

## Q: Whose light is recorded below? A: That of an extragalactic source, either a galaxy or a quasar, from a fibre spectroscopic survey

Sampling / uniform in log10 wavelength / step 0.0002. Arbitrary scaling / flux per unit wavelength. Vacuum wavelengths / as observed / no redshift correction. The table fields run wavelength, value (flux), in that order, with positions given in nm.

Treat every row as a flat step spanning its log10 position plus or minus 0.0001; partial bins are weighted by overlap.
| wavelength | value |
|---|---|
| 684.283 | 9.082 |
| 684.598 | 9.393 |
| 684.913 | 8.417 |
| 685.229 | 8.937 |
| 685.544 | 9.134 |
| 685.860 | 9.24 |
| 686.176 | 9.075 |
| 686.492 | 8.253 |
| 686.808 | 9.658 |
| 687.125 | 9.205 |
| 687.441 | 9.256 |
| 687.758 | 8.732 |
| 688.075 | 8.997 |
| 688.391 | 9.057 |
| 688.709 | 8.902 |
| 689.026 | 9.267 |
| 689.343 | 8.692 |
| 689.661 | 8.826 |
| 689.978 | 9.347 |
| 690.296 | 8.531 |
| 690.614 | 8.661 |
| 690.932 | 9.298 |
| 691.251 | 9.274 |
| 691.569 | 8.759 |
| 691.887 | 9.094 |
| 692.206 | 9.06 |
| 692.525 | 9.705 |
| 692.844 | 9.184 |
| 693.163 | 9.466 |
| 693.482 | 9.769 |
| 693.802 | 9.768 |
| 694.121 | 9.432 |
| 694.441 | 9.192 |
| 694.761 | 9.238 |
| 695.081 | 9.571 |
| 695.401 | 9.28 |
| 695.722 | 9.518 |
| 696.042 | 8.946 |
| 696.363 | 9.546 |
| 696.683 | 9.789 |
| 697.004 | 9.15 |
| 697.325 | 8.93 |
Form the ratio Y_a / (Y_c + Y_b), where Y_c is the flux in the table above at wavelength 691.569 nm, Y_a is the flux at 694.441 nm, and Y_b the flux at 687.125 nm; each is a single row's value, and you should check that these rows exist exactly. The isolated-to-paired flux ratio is 0.512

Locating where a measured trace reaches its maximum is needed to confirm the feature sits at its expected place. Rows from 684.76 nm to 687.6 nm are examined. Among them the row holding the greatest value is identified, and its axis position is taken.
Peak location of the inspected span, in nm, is 686.808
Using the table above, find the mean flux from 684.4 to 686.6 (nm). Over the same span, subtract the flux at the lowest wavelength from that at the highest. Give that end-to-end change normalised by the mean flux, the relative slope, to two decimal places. -0.13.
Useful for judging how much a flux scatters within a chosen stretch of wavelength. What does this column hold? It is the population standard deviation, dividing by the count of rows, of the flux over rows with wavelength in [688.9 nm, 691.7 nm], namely 0.31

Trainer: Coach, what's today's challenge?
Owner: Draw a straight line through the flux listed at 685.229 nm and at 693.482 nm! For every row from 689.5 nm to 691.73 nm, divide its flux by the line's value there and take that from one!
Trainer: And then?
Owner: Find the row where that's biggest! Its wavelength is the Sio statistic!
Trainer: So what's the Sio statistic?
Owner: 690.296 nm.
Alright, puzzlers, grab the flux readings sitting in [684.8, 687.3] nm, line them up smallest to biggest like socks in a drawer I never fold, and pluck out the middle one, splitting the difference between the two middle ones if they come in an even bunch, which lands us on 9.10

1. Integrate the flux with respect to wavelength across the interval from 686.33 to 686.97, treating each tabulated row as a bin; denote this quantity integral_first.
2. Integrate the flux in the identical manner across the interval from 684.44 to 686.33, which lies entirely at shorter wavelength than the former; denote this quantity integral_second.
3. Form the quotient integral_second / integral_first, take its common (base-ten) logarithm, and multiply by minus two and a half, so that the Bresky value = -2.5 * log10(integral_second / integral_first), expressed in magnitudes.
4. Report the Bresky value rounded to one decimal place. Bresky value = -1.2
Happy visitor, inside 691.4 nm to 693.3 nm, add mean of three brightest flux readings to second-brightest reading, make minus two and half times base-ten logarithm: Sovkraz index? -3.19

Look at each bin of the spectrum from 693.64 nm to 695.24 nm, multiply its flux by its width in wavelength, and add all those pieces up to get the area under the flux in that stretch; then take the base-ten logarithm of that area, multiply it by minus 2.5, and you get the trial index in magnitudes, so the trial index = -2.95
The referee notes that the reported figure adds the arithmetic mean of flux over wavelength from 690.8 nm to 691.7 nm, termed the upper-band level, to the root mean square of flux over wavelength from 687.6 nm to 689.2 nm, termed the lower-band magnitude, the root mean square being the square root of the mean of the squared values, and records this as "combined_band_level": 18.1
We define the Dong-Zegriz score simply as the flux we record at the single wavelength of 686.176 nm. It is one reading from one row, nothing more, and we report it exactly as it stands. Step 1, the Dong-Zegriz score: 9.075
